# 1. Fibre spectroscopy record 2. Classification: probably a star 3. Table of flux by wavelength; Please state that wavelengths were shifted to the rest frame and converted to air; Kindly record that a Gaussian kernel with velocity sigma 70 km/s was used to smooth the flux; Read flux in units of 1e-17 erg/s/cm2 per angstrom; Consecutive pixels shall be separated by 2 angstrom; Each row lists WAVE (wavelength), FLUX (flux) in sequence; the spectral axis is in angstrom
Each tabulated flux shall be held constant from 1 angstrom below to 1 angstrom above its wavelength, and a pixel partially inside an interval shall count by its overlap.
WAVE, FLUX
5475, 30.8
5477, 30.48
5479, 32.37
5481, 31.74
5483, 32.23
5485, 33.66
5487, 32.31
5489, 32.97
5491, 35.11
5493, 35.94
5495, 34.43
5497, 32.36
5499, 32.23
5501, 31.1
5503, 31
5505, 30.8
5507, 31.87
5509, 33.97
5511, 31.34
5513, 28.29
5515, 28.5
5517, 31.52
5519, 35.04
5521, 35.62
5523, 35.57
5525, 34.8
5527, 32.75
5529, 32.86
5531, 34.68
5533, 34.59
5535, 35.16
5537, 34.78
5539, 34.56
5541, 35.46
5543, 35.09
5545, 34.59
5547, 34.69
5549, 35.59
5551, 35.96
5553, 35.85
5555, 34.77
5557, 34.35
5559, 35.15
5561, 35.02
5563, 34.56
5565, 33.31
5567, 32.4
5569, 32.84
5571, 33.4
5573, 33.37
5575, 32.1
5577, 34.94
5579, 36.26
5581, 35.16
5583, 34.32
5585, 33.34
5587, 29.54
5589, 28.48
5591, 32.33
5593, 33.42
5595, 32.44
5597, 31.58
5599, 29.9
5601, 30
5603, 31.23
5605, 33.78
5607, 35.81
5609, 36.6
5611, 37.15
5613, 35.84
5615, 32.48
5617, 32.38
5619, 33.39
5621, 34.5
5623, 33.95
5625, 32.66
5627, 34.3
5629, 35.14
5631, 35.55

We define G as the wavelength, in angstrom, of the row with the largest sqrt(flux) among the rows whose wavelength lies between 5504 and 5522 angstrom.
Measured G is 5521 angstrom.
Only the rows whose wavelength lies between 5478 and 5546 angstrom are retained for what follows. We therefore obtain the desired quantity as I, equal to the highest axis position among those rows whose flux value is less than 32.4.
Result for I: 5517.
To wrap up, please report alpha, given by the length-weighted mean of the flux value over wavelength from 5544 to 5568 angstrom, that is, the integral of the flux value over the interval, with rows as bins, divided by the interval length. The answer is 34.7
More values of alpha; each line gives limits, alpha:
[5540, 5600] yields 33.7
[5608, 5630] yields 34.4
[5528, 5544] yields 34.6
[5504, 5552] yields 33.7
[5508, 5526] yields 32.7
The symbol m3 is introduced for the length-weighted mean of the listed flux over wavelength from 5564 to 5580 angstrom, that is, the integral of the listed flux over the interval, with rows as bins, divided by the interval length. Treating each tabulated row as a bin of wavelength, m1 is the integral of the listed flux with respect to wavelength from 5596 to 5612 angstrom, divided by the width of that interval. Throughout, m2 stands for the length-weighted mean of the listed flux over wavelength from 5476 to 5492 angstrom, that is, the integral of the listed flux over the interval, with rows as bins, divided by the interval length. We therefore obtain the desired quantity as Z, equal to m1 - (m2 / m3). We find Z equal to 32.3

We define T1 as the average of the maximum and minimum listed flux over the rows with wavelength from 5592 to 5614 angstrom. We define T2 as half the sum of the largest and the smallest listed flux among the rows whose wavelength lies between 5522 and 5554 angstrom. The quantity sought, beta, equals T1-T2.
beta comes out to -0.8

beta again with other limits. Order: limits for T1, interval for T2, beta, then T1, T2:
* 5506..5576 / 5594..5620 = -1.4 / 32.1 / 33.5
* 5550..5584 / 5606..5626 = -0.6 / 34.2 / 34.8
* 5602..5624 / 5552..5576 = 0.2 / 34.2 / 34.0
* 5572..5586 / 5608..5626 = -0.6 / 34.2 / 34.8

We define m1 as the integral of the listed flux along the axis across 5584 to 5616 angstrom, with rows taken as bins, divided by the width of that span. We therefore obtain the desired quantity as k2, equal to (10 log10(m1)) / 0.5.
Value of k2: 30.3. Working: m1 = 32.7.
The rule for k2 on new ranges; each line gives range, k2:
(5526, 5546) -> 30.7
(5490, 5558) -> 30.5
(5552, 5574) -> 30.7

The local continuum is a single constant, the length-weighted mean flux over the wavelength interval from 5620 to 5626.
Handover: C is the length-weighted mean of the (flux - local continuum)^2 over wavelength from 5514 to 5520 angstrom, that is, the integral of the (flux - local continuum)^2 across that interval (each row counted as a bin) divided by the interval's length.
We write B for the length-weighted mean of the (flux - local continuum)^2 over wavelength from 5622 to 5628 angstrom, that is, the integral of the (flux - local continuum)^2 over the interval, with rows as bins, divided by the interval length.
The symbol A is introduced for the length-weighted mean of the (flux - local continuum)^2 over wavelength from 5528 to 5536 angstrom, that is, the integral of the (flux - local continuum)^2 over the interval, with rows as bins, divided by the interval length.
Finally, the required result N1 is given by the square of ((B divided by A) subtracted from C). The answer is 116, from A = 1.1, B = 0.5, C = 11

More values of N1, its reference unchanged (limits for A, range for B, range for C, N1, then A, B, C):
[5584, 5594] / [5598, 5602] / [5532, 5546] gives 0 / 9.3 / 14.1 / 2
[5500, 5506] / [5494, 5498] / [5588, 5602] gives 80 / 7.5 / 1.2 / 9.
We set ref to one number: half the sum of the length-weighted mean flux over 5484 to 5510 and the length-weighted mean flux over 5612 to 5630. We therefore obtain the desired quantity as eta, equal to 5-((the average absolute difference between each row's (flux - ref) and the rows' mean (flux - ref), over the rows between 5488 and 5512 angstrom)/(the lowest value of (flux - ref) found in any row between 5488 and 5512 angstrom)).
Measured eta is 5.6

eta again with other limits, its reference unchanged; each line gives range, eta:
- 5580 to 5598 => 5.3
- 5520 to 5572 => 5.8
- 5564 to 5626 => 5.3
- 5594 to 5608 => 5.5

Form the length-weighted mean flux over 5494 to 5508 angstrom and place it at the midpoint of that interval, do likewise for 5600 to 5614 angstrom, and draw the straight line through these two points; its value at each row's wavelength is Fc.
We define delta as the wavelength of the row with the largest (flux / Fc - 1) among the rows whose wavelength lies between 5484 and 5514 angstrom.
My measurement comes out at 5493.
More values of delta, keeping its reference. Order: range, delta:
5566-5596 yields 5579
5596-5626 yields 5611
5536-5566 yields 5551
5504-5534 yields 5521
